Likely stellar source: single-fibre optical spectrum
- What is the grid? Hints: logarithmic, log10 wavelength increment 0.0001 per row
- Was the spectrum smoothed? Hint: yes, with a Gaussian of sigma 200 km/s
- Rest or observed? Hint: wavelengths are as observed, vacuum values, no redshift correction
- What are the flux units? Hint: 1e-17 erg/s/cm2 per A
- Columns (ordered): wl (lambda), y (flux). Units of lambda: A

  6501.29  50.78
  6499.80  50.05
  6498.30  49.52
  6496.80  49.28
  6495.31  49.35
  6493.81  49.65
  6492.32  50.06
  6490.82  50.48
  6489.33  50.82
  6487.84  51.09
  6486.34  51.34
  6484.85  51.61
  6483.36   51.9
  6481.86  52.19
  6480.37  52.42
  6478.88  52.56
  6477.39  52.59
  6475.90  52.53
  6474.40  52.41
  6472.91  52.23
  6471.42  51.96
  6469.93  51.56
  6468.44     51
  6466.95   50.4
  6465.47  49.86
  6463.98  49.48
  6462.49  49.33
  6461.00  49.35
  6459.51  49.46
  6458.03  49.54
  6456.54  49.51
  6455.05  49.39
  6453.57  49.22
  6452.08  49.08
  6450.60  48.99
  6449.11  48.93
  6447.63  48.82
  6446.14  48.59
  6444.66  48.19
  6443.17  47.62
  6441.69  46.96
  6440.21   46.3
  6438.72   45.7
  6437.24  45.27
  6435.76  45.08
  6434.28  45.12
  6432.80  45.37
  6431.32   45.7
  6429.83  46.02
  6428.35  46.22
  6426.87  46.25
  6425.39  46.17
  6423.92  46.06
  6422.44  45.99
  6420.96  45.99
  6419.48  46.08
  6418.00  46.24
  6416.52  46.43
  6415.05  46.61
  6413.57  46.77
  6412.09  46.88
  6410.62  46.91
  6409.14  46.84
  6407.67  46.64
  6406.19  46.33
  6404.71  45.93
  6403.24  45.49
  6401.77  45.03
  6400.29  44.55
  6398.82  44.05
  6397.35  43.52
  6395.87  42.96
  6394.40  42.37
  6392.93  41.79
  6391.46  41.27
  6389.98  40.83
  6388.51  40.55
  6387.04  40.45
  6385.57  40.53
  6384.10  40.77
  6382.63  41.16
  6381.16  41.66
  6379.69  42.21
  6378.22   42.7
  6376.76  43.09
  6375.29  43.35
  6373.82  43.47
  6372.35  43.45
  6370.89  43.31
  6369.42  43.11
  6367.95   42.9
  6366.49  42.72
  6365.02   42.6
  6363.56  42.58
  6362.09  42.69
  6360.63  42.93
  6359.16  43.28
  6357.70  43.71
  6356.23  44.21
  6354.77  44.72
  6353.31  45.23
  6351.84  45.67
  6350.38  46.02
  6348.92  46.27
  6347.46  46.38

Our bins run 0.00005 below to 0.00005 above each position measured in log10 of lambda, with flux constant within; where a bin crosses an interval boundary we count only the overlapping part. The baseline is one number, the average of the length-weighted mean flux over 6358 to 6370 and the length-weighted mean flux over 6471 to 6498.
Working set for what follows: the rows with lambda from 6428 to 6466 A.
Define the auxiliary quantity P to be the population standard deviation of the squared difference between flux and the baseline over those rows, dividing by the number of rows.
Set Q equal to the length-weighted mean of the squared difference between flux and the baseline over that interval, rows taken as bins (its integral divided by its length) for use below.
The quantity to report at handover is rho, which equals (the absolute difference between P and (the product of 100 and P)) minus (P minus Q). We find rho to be 198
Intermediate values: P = 2.0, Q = 3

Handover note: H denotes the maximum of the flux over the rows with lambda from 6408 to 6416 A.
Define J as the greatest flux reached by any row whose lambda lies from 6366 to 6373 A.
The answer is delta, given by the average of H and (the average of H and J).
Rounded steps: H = 46.91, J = 43.45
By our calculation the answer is 46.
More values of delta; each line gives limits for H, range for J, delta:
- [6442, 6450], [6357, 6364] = 48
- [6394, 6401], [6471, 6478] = 47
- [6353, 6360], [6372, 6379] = 45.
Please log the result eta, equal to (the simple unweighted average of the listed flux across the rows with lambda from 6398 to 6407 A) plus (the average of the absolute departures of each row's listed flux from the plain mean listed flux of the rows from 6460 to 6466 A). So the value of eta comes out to 45.4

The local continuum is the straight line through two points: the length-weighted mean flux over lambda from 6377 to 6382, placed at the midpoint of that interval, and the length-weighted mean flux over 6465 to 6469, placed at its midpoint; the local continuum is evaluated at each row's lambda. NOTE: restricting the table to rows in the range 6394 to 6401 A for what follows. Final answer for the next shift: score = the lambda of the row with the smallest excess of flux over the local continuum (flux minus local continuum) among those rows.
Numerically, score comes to 6394.40 A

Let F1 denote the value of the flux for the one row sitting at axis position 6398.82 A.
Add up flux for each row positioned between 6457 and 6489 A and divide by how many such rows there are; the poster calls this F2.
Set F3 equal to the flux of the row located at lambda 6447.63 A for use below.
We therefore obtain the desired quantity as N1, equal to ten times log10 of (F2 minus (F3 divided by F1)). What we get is 17.0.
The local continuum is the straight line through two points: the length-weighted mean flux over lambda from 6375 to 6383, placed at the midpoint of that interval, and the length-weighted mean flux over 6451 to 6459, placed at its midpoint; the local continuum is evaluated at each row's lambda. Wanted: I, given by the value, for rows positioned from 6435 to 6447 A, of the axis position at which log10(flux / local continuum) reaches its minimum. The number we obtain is 6435.76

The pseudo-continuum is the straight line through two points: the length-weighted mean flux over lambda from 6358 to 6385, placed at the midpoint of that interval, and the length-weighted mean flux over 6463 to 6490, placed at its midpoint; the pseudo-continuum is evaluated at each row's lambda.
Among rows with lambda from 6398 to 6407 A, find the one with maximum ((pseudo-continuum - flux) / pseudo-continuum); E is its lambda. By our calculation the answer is 6398.82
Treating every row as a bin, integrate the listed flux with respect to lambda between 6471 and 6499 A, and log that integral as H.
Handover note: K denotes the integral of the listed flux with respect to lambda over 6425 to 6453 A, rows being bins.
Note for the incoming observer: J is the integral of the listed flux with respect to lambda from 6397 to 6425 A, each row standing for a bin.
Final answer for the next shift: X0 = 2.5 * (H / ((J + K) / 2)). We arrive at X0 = 2.8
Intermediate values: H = 1435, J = 1287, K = 1312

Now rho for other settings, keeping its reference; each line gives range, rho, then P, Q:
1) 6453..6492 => 928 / 9.3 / 16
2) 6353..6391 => 1178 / 11.8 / 22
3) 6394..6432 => 555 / 5.6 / 3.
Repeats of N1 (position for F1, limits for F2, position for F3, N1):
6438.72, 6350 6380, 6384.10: 16.3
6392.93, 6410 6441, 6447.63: 16.5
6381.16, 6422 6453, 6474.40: 16.6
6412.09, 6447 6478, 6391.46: 16.9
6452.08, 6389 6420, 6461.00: 16.4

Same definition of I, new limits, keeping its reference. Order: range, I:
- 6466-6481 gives 6466.95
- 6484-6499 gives 6496.80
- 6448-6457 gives 6452.08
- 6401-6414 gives 6401.77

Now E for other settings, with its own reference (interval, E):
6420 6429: 6428.35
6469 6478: 6469.93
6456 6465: 6462.49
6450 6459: 6458.03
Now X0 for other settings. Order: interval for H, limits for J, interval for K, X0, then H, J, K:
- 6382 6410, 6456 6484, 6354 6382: 2.3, 1210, 1430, 1207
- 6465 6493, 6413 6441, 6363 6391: 2.9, 1443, 1287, 1181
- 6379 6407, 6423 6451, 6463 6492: 2.1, 1196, 1307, 1492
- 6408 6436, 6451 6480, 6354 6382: 2.4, 1293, 1468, 1207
